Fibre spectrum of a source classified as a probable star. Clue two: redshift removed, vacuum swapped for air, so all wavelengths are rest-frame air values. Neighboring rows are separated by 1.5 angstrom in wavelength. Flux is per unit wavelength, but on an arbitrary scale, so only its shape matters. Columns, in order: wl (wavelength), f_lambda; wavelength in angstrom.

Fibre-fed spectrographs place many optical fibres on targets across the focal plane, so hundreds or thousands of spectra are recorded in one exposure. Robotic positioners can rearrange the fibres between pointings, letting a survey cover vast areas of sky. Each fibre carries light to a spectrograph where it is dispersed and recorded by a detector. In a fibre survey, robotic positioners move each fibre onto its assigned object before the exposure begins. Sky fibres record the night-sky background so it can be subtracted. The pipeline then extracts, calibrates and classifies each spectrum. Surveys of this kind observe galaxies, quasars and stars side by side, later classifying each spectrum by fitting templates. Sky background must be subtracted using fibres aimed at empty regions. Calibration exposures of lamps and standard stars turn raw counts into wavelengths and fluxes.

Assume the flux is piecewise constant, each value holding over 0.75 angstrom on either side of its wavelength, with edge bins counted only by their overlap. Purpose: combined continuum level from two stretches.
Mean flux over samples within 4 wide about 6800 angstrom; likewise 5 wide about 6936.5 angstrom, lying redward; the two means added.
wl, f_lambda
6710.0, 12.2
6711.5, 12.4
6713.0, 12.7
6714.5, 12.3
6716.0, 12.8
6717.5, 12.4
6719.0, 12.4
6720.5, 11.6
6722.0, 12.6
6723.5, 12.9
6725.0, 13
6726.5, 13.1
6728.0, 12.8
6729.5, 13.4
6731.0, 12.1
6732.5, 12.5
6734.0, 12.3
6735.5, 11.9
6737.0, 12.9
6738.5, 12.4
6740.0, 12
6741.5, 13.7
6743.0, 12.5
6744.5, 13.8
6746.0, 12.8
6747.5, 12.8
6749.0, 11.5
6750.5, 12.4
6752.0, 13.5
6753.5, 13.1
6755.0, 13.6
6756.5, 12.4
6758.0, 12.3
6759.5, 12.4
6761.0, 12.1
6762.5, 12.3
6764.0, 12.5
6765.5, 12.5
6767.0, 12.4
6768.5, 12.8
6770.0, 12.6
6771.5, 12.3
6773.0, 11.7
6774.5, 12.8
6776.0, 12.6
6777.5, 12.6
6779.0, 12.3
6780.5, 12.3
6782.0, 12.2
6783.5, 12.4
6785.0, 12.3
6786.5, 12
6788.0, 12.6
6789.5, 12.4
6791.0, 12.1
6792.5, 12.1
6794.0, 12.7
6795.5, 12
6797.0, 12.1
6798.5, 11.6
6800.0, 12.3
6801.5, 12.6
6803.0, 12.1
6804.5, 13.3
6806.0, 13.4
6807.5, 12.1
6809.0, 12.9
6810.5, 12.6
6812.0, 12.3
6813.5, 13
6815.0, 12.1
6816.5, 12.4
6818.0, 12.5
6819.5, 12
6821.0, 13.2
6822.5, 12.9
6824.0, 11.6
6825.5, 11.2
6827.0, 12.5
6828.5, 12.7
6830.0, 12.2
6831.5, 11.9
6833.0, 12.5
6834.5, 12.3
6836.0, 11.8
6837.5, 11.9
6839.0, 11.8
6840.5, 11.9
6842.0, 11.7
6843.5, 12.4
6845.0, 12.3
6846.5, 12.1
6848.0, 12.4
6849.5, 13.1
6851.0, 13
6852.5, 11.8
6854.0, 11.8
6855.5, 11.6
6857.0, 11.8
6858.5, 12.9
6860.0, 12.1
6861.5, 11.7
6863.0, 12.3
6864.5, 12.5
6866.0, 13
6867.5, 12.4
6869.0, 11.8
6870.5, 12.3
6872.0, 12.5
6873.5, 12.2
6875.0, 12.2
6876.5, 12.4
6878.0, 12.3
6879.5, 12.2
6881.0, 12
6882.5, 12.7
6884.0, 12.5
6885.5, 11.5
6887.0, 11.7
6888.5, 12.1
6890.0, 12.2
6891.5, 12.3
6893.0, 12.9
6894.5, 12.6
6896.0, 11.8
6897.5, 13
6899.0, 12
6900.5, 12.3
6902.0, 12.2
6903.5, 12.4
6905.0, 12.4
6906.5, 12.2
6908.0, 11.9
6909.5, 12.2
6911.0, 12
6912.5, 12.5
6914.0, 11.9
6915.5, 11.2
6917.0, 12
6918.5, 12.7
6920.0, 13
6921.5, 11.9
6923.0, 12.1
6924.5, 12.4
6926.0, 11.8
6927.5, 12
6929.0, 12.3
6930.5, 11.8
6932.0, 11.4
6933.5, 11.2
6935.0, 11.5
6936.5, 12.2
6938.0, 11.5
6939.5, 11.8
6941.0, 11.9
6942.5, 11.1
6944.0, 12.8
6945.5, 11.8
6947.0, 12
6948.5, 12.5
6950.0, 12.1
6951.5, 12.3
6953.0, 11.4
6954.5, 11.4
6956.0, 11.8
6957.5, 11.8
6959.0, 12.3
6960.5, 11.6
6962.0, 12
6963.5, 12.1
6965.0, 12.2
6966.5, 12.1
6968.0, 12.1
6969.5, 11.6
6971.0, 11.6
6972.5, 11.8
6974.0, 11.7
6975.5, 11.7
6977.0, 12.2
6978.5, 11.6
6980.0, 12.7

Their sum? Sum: 23.9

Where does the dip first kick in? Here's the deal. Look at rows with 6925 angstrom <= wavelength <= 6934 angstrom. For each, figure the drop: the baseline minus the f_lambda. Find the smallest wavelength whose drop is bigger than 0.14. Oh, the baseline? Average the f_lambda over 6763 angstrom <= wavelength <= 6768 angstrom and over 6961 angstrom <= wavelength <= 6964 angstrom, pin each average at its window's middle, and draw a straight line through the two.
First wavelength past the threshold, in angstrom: 6926.0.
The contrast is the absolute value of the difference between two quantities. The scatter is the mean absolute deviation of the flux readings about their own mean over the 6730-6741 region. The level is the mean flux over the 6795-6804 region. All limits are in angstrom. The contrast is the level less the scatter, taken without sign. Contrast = 11.9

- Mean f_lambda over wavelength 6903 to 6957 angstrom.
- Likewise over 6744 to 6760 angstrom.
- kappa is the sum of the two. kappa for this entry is 24.8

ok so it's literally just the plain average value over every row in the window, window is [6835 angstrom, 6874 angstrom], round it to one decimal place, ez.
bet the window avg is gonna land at 12.2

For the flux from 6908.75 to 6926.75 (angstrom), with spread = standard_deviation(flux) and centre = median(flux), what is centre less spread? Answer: 11.6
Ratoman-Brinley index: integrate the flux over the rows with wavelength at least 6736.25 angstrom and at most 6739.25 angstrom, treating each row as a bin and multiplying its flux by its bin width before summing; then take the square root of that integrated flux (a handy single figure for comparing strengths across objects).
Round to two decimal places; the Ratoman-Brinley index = 6.16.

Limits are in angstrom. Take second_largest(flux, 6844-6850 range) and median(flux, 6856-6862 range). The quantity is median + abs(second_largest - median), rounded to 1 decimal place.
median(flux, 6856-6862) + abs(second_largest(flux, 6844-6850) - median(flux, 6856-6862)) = 12.4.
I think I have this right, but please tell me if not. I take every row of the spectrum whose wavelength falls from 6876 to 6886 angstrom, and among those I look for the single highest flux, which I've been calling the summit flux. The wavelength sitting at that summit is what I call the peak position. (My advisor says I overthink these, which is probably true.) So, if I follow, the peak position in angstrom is 6882.5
